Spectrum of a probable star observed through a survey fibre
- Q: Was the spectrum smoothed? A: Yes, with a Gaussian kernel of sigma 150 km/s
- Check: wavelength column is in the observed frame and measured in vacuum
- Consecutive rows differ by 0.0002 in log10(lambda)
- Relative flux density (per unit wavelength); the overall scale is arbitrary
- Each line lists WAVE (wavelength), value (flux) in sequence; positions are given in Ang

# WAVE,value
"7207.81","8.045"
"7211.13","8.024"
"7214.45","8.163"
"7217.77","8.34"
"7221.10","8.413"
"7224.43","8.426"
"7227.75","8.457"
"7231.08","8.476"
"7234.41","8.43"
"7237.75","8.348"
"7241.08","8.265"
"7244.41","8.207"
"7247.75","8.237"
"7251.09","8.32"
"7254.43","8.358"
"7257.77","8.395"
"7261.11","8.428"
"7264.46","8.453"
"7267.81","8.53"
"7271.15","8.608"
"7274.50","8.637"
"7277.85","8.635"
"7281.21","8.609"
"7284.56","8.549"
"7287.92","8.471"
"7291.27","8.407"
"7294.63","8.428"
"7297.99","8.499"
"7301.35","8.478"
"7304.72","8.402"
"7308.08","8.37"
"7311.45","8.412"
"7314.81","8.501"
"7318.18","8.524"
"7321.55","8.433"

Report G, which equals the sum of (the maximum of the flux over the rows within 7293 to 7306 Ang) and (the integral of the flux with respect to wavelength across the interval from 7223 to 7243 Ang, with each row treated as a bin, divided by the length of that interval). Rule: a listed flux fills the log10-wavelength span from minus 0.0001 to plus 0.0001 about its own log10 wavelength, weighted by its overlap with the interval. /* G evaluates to 16.9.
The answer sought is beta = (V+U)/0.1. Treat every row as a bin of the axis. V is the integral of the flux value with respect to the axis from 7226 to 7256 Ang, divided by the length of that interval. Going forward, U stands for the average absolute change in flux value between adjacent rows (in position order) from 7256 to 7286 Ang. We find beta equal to 83.9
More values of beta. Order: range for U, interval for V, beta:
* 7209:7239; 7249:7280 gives 85.5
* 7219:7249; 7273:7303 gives 85.7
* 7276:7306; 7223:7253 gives 84.0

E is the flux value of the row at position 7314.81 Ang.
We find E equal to 8.501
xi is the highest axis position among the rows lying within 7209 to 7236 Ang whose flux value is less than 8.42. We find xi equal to 7221.10 Ang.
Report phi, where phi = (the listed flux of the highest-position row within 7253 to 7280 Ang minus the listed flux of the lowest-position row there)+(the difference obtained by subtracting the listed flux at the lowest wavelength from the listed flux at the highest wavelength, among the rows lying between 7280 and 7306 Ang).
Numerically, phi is 0.07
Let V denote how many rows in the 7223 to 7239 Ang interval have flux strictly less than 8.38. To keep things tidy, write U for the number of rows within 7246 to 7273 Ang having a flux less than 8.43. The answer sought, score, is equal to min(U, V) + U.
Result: 6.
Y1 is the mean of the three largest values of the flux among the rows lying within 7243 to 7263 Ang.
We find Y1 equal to 8.39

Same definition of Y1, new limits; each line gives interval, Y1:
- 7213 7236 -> 8.45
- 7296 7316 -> 8.49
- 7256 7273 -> 8.53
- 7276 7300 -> 8.60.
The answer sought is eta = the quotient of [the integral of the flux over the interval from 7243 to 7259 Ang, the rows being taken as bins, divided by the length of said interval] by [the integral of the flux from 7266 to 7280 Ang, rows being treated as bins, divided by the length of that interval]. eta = 0.965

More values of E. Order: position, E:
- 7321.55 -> 8.433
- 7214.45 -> 8.163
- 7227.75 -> 8.457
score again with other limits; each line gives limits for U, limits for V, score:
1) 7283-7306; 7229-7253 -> 6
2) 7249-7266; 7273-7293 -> 4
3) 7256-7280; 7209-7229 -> 4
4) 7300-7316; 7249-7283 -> 5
